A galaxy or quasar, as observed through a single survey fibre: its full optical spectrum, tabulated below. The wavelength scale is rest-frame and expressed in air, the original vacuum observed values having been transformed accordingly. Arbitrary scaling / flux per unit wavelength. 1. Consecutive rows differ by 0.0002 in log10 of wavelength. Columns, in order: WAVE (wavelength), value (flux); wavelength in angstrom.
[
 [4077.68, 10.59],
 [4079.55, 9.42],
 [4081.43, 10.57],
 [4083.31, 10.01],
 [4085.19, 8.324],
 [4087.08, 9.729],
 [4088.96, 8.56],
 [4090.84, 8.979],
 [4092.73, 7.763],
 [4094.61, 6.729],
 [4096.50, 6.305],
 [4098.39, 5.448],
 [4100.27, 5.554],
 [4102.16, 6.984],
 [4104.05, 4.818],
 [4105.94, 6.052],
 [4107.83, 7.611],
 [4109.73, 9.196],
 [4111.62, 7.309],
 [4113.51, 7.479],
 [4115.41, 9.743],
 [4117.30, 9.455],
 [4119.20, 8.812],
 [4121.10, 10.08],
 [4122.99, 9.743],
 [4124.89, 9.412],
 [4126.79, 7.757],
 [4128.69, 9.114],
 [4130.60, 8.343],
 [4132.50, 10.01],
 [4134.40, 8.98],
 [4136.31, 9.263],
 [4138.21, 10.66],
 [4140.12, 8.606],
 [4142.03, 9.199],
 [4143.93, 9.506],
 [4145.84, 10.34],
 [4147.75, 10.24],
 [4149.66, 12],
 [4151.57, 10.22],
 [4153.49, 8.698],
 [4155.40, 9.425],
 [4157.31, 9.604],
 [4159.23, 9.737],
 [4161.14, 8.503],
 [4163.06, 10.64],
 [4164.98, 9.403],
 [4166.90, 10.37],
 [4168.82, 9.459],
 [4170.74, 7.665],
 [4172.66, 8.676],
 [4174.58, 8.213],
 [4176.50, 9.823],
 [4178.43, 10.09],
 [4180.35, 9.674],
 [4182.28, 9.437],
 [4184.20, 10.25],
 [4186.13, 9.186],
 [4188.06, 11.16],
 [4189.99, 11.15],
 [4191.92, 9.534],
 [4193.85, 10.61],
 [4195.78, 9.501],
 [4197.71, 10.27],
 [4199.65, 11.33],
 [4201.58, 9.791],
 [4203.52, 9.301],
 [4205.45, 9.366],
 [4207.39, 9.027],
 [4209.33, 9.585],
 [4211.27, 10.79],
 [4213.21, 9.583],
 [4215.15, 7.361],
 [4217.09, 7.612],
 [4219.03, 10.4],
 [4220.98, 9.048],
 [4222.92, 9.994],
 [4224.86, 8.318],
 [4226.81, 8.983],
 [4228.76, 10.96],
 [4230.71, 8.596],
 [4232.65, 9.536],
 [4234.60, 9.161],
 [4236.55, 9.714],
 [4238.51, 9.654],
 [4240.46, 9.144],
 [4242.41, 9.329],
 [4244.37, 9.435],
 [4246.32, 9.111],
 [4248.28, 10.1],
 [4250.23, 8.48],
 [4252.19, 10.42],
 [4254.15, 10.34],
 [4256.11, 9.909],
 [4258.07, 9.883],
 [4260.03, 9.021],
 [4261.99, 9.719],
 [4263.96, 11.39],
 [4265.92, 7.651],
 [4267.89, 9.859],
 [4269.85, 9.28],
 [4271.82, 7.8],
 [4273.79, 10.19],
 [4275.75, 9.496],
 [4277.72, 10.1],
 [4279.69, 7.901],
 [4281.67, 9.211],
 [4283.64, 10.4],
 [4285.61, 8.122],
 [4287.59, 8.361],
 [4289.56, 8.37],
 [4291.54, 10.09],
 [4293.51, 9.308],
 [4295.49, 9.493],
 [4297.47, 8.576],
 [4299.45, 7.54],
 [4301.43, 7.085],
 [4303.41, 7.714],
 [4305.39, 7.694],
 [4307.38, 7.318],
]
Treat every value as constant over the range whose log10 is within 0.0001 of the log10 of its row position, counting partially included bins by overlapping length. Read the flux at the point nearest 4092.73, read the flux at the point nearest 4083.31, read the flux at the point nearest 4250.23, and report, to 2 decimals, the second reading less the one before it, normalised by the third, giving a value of 0.26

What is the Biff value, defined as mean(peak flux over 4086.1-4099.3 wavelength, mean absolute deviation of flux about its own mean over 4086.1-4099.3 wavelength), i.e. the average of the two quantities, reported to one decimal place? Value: 5.5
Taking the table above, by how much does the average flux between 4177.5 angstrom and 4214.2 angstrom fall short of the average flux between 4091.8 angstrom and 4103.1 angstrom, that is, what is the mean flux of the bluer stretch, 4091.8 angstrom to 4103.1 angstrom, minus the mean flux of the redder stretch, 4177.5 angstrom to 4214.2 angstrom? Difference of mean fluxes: -3.5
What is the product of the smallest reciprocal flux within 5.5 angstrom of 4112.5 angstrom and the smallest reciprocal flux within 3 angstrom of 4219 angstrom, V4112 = 0.0099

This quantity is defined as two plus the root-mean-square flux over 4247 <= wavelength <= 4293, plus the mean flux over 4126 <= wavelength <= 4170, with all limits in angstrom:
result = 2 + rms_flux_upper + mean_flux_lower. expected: 21.0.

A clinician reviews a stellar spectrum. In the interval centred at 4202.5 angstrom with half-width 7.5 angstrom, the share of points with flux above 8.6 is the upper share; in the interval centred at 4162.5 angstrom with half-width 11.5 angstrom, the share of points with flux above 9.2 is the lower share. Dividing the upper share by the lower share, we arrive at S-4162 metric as 1.5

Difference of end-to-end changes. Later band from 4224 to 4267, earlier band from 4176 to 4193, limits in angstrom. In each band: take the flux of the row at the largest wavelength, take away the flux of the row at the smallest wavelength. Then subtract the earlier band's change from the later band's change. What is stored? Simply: -0.4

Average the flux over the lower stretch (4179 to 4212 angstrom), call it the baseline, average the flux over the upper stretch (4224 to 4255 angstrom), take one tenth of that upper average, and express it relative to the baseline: 0.095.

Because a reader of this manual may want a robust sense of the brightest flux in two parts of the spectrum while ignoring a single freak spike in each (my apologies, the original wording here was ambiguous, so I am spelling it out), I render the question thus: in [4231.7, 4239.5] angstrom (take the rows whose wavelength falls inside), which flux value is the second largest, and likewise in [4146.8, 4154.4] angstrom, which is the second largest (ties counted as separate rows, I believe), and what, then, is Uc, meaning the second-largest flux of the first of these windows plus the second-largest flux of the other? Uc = 19.9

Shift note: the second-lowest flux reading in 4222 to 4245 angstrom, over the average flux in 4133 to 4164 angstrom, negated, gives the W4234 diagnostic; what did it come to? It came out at -0.88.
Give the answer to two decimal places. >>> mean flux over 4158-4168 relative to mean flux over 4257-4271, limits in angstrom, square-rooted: 1.01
